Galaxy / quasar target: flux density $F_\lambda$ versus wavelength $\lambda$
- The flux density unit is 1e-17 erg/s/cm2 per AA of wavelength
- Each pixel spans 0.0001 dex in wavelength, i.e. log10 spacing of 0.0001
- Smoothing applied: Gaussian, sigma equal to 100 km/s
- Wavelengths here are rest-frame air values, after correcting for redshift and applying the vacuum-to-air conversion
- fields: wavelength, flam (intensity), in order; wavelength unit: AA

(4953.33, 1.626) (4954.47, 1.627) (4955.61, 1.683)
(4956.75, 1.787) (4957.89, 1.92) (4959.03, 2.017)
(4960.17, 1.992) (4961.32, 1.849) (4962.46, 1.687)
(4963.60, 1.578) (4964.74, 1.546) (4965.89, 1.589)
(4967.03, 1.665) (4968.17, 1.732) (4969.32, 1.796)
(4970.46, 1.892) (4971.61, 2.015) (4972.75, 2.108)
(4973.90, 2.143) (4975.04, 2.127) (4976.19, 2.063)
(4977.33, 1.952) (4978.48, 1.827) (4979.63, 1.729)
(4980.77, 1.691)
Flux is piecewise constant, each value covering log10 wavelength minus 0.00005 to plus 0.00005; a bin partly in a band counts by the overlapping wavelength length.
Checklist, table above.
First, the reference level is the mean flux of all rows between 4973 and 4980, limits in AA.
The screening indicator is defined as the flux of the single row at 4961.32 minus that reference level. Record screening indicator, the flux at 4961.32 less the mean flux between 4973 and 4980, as -0.1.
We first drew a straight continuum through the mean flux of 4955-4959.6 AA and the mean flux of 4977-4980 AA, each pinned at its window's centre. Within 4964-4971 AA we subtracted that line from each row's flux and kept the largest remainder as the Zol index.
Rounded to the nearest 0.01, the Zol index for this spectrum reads 0.05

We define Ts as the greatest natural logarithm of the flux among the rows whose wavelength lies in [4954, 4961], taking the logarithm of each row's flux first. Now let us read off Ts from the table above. 0.70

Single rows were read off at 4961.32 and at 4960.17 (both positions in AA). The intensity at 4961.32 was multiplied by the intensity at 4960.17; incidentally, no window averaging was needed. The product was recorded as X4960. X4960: 3.68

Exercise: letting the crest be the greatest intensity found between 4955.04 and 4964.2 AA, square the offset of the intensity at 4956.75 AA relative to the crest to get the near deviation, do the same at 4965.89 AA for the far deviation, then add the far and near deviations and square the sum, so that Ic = 0.056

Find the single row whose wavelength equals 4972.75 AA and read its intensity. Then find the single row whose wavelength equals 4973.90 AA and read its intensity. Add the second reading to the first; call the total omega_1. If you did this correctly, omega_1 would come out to 4.3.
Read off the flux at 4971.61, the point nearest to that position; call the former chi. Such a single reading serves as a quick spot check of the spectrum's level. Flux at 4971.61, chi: 2.015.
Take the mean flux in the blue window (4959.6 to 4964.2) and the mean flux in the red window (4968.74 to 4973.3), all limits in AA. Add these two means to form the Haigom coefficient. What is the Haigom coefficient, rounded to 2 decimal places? 3.73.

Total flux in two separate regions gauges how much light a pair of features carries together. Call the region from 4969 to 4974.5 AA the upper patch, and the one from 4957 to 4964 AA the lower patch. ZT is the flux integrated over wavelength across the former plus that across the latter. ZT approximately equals 24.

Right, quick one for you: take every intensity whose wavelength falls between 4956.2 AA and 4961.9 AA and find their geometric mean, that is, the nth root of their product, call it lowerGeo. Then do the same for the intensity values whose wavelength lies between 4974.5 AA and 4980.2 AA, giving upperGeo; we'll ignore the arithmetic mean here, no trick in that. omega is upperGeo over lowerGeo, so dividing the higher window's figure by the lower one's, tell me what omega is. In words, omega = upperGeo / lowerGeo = 1.01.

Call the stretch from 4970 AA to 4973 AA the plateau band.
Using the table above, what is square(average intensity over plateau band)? 4.0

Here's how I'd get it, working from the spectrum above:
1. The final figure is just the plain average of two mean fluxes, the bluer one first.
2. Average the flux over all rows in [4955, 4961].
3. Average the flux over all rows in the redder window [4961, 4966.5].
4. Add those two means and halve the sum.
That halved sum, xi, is 1.76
